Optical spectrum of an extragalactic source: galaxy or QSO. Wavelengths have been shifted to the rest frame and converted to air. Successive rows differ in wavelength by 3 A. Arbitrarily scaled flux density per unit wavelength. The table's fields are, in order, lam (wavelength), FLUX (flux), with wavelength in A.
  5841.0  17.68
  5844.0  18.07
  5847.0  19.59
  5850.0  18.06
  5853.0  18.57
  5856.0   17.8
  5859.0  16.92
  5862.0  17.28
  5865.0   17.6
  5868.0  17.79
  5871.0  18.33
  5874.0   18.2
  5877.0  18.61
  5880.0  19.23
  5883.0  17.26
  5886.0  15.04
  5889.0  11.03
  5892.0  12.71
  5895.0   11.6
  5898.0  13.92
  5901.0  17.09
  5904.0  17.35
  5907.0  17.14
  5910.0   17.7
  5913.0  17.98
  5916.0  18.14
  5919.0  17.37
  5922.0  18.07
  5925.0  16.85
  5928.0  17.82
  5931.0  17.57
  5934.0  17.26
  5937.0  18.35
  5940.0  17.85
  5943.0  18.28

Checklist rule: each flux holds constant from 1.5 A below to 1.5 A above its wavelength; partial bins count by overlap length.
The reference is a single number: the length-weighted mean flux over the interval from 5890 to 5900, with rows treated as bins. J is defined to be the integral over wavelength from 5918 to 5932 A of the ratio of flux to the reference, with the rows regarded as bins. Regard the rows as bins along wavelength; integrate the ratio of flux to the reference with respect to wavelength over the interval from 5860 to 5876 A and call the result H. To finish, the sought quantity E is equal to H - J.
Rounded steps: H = 22.16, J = 19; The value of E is 3.1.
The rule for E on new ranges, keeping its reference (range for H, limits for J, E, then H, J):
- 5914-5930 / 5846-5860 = 2.2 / 21.94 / 20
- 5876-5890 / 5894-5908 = 0.9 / 17.76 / 17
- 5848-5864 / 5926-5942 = 0.0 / 22.10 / 22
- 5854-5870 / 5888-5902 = 7.4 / 21.80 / 14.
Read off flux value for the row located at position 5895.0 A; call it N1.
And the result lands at 11.6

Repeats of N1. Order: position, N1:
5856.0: 17.8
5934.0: 17.26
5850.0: 18.06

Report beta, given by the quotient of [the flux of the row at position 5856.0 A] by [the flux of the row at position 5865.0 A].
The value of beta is 1.01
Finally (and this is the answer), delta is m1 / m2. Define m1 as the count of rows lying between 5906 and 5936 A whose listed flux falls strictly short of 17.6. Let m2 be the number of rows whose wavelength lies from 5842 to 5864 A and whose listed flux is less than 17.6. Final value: 2.5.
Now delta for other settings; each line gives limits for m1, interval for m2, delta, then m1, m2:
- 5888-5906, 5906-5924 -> 3.0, 6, 2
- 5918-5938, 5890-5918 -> 0.7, 4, 6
